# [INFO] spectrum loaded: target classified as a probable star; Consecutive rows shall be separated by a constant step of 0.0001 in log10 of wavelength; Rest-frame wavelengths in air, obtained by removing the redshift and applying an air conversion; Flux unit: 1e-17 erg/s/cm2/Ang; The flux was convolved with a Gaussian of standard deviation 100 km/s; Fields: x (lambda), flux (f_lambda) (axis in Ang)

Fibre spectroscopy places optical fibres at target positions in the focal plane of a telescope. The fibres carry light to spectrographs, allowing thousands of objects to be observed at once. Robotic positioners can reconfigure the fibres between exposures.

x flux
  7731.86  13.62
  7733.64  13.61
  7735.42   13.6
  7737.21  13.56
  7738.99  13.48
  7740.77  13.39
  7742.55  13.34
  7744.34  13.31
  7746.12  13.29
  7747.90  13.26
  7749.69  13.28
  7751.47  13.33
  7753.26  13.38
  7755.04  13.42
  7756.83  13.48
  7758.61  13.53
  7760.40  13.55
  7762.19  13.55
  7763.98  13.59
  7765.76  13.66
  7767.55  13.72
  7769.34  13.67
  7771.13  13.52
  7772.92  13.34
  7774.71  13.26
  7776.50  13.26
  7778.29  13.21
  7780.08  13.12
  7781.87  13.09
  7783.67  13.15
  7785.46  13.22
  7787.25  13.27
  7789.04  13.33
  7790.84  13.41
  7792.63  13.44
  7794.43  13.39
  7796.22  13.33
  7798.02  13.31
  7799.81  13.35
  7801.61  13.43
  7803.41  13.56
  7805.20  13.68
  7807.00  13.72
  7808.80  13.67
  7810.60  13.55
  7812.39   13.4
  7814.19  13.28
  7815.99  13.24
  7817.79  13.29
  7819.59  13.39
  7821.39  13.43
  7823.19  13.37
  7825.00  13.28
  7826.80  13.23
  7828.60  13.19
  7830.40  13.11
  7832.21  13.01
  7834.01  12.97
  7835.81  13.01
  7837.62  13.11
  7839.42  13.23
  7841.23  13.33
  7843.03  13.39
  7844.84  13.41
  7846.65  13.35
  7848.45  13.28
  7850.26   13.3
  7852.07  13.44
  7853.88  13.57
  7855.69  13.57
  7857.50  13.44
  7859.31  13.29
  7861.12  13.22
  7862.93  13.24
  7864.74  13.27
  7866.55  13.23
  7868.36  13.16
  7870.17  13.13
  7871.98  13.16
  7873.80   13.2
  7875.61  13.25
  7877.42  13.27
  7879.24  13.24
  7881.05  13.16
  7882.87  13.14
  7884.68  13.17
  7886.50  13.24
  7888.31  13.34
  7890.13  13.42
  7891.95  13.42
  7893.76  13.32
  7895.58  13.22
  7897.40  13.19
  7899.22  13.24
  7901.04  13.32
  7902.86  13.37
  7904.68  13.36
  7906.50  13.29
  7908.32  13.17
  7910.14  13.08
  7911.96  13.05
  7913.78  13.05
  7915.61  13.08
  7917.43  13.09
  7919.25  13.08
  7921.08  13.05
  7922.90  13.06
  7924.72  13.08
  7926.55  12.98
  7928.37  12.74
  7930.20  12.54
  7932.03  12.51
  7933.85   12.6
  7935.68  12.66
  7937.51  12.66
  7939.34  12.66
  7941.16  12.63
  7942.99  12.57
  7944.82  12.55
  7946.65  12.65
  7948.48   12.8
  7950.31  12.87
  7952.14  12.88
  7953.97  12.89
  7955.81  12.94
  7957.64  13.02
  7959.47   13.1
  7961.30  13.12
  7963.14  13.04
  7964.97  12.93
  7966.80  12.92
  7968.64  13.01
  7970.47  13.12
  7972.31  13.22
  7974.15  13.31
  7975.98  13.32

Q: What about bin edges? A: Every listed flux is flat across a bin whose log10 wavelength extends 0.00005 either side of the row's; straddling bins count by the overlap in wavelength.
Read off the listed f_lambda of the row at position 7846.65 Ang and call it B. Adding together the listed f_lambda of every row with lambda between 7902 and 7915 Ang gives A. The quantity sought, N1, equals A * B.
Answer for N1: 1233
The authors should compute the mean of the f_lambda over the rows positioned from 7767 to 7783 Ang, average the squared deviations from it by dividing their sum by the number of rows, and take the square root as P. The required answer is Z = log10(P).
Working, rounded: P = 0.22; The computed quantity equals -0.66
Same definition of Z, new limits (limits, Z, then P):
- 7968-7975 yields -0.95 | 0.11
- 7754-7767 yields -1.15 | 0.07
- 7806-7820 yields -0.77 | 0.17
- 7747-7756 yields -1.22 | 0.06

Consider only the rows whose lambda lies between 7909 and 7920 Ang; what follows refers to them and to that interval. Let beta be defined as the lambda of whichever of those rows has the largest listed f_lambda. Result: 7917.43 Ang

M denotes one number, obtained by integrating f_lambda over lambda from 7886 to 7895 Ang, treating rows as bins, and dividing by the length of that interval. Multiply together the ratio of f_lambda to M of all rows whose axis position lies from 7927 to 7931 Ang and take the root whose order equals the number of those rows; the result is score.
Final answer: 0.95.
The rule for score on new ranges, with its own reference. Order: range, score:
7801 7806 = 1.02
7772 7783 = 0.99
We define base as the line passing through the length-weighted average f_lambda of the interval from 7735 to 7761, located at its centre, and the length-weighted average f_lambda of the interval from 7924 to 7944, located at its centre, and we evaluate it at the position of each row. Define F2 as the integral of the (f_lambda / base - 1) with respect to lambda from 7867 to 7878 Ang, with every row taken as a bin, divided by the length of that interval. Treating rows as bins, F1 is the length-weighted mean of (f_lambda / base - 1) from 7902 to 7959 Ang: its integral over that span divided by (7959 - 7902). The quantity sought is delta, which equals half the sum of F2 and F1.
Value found 0.018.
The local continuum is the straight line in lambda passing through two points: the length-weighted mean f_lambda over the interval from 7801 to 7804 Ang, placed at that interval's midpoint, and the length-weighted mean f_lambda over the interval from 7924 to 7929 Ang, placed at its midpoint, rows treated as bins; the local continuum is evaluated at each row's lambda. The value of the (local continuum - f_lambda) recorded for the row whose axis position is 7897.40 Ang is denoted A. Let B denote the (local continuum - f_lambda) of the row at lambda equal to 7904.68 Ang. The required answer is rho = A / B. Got 0.4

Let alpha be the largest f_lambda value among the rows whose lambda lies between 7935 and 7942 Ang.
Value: 12.66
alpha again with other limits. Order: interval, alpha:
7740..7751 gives 13.39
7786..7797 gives 13.44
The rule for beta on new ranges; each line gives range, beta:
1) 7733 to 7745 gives 7733.64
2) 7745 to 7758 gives 7756.83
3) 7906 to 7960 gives 7906.50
